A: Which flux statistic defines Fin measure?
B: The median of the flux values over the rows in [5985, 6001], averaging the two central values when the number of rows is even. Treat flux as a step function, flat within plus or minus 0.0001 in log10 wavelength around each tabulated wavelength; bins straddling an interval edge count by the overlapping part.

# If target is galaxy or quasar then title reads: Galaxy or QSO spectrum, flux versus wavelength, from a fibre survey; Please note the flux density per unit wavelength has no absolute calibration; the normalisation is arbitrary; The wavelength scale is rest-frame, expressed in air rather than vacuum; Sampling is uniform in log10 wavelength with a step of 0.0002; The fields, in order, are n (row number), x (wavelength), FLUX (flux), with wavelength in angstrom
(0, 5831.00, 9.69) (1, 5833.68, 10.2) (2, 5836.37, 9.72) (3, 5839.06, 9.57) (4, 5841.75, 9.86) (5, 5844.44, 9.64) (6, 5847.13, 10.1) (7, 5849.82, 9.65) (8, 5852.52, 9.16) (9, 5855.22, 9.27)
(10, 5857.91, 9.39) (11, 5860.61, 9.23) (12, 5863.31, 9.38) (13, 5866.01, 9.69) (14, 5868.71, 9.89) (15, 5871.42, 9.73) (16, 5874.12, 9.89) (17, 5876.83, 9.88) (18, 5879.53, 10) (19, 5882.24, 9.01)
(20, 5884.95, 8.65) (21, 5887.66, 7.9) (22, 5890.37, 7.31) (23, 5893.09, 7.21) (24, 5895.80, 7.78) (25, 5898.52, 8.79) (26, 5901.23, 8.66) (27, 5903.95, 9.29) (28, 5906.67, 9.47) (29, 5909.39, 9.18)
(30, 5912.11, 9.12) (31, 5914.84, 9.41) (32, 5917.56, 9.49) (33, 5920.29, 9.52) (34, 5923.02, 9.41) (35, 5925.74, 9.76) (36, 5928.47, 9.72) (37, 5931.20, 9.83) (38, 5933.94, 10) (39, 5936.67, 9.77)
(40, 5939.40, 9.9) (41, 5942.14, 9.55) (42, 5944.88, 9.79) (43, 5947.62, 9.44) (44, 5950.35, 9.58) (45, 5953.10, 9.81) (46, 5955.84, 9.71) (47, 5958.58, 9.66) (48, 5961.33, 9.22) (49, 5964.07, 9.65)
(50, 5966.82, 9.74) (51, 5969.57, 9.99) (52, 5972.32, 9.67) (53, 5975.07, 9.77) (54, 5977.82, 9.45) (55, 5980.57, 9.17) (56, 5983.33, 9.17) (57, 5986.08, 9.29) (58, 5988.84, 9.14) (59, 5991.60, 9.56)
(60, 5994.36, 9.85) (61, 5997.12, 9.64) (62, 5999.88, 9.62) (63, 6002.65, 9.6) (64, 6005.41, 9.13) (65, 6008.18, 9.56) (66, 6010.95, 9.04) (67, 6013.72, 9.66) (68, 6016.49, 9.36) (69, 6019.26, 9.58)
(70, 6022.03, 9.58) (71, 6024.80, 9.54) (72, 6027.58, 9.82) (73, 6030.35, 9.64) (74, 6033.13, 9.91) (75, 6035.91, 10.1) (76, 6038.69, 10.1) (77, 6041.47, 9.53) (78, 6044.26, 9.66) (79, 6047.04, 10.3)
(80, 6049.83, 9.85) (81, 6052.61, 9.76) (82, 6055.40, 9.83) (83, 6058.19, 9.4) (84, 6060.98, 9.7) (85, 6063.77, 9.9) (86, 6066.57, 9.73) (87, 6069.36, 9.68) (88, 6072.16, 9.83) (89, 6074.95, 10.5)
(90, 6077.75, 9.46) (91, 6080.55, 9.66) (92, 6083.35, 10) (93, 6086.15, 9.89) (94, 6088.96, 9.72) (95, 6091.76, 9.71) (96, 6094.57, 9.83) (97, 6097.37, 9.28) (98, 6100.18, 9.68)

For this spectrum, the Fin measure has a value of 9.59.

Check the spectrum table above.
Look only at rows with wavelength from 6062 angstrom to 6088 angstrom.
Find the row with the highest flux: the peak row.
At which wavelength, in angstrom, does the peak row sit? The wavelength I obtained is 6074.95 angstrom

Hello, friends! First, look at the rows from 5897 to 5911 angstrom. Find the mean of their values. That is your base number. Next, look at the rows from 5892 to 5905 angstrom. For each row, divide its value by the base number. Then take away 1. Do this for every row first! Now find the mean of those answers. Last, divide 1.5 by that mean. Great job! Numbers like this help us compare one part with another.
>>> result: -19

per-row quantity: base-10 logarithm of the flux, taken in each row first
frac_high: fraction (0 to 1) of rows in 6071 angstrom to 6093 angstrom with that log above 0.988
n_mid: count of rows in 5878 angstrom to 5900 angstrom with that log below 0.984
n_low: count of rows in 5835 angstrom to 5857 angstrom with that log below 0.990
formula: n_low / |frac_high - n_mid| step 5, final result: 0.9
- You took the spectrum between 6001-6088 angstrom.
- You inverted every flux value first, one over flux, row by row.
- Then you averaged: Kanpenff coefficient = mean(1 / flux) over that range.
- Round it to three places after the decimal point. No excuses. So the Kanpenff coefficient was 0.103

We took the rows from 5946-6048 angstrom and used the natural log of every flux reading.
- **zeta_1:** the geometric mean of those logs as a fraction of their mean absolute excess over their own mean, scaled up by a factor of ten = 1033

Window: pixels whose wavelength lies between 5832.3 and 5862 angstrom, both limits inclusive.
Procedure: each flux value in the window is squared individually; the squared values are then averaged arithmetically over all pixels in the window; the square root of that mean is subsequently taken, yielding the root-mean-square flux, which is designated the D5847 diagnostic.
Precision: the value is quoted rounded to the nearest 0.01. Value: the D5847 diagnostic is 9.62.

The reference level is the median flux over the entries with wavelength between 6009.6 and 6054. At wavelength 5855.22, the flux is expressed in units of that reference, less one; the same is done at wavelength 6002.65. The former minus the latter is -0.034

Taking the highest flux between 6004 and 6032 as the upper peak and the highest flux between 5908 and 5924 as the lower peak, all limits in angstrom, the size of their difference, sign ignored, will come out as 0.30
